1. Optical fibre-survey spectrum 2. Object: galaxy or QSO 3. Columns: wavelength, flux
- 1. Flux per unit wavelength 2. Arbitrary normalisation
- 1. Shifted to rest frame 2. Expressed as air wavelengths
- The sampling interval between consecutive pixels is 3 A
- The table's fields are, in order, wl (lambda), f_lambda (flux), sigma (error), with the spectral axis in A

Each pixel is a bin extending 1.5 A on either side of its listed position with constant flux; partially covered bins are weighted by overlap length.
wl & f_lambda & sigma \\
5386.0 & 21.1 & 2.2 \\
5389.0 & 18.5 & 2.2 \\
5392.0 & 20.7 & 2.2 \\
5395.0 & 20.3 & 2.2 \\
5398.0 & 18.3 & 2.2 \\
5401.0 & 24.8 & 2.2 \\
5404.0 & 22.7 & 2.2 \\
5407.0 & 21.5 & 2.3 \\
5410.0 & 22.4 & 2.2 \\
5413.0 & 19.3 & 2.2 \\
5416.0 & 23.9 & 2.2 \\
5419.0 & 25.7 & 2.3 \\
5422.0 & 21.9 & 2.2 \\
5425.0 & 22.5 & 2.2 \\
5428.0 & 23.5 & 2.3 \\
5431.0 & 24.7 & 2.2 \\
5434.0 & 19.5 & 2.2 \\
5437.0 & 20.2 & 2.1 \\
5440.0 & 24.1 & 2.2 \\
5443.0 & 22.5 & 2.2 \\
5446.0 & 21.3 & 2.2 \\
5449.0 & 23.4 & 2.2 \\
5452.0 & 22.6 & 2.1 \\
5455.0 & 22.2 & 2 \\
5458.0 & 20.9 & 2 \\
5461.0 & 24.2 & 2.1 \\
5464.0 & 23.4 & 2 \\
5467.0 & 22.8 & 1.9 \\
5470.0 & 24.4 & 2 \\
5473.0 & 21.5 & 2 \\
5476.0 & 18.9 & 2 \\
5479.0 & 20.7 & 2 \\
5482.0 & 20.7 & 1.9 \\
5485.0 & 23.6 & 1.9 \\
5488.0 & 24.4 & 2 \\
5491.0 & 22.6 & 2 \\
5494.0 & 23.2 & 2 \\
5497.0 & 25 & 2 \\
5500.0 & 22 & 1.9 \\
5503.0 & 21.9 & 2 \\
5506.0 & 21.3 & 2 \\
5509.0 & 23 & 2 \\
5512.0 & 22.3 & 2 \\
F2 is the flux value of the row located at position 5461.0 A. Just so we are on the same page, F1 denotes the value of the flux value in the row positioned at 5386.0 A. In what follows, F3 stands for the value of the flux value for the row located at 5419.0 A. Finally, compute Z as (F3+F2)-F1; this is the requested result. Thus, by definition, 28.8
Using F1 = 21.1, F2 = 24.2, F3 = 25.7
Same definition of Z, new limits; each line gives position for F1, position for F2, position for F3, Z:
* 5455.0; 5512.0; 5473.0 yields 21.6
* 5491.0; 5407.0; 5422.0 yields 20.8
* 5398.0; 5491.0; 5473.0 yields 25.8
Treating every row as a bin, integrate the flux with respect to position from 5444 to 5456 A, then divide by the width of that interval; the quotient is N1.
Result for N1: 22.4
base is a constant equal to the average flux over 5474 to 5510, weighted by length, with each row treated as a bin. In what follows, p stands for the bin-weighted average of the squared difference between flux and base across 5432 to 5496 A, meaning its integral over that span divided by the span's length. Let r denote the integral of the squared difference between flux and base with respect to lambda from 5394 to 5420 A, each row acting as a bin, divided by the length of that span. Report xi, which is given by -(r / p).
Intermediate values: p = 2.62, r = 5.5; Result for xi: -2.1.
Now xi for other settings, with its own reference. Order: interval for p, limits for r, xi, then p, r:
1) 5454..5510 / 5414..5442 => -1.7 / 2.41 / 4.2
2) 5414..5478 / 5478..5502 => -0.8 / 3.07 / 2.4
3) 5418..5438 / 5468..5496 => -0.7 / 4.31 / 3.2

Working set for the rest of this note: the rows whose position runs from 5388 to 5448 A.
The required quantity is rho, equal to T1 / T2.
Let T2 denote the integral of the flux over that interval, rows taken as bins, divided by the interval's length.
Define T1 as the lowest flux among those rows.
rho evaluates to 0.833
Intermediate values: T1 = 18.3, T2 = 22.0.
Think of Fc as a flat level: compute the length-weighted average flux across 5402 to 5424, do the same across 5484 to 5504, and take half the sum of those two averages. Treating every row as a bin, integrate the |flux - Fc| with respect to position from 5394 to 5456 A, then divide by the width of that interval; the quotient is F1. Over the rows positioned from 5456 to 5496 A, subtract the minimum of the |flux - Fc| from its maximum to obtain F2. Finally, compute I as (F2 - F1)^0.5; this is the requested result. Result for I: 1.5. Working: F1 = 1.58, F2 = 3.9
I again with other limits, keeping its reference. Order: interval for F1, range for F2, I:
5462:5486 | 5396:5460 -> 1.7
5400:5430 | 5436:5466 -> 1.0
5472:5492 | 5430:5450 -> 1.1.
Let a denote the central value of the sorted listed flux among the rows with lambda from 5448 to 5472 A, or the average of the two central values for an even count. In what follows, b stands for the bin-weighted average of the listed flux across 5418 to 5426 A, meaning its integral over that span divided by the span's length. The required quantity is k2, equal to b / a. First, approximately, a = 23.1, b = 23.3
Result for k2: 1.01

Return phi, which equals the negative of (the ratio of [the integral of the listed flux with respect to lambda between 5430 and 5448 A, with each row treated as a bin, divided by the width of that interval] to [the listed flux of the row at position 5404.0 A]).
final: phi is -0.97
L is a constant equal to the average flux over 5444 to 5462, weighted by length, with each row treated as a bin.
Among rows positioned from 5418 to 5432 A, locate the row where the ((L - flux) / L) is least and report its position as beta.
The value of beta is 5419.0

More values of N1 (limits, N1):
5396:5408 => 21.8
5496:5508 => 22.5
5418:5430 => 23.4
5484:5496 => 23.5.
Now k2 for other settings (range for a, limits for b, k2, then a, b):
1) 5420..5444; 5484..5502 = 1.04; 22.5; 23.4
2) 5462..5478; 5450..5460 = 0.97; 22.8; 22.1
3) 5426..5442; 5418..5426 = 0.99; 23.5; 23.3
